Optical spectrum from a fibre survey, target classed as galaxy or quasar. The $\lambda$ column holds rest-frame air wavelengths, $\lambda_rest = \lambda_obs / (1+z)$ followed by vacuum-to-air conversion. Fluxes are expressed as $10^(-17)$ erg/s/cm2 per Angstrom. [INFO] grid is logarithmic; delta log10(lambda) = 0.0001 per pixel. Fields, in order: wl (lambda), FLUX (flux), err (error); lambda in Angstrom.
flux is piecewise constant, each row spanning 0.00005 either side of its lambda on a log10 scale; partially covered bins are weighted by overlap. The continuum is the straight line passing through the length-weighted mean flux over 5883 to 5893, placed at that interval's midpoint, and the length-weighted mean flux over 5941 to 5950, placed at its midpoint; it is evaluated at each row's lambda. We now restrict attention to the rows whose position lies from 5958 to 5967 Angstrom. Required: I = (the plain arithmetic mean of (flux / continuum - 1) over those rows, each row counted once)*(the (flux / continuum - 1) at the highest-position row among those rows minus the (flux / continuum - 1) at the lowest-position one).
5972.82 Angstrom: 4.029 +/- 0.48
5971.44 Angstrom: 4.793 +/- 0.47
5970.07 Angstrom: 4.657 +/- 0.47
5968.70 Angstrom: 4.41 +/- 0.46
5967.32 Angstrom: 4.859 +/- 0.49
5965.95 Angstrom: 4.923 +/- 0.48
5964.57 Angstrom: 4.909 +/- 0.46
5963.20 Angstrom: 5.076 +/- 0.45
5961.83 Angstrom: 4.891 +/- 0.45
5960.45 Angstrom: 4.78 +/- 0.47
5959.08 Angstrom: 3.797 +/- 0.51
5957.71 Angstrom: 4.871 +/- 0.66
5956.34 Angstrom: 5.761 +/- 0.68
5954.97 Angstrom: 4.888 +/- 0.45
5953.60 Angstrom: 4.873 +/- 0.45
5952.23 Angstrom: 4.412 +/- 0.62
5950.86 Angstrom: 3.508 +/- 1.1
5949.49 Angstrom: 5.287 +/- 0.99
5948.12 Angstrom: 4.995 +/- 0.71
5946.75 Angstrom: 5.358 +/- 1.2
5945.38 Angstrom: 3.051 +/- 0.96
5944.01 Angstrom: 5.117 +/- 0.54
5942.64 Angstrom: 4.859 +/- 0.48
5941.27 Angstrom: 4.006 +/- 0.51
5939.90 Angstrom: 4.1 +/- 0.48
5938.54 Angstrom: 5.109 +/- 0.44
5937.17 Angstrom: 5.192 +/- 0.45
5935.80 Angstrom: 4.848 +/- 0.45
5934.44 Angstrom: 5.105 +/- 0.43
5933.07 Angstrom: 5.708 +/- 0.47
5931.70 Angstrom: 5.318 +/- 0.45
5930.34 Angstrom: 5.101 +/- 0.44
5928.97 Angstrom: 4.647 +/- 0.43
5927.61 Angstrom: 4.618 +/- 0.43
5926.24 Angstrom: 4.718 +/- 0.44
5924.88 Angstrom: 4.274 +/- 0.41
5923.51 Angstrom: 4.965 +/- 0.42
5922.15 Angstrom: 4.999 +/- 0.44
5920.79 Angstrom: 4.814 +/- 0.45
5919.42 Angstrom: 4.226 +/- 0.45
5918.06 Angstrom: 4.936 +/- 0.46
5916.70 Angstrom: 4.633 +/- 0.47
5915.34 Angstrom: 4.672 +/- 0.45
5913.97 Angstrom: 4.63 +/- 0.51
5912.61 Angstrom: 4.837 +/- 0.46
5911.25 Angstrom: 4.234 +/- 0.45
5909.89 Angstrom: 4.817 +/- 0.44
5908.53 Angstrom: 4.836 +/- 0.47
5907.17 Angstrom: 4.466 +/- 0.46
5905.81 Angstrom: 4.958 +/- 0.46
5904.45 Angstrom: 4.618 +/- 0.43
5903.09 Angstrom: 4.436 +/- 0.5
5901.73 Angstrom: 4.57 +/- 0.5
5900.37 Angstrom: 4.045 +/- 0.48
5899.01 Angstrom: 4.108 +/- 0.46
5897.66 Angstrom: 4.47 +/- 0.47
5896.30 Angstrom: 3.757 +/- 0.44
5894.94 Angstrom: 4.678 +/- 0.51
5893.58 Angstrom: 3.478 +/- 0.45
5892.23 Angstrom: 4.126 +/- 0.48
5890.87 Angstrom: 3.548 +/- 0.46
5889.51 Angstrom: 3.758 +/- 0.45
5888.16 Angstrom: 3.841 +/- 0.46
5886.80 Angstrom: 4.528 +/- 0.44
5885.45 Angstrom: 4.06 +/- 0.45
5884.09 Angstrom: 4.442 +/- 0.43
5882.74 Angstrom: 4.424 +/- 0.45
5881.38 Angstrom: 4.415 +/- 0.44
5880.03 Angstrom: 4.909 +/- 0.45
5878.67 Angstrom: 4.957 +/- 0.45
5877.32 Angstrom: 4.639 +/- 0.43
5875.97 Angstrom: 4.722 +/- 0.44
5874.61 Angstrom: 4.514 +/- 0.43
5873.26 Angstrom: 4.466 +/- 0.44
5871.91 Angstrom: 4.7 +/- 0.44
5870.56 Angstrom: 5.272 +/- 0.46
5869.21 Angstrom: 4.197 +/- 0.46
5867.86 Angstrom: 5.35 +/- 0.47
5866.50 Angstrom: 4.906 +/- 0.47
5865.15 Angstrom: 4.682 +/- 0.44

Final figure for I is -0.0063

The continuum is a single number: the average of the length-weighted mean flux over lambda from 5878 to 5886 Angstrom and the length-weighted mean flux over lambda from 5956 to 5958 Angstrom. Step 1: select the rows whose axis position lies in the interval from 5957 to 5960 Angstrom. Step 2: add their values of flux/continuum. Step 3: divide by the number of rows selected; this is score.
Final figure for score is 0.88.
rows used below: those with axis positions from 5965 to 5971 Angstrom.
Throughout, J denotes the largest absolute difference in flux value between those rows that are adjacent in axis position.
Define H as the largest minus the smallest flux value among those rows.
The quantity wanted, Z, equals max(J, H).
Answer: 0.5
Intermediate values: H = 0.5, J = 0.4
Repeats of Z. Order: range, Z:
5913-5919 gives 0.3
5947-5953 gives 1.8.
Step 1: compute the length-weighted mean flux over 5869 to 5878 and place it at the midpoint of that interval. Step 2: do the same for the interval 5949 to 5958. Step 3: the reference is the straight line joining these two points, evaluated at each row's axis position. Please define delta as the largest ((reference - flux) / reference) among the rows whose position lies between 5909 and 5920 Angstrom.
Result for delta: 0.11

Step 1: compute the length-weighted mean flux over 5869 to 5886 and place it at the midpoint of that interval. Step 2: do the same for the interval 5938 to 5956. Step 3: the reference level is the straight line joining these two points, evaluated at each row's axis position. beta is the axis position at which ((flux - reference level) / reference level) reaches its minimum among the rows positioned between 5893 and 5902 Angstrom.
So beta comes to 5893.58 Angstrom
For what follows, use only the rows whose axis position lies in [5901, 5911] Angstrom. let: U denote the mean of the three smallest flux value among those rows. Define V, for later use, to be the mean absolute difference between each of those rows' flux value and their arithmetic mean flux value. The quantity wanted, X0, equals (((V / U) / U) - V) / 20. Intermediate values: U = 4.49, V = 0.17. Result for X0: -0.008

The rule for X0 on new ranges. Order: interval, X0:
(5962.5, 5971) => -0.009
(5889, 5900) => -0.016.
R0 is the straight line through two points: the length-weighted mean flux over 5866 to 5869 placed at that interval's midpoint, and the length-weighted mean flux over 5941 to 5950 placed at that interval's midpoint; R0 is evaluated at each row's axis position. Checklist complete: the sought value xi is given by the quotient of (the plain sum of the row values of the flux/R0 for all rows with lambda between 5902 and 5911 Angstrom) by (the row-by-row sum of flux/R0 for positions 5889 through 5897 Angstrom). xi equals 1.22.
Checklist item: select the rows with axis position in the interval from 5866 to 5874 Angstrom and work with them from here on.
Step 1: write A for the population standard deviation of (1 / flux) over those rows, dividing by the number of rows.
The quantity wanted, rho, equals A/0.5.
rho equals 0.036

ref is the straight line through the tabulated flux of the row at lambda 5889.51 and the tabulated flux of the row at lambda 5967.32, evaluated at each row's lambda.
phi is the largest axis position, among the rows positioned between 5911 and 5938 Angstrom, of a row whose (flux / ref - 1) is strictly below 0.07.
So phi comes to 5924.88 Angstrom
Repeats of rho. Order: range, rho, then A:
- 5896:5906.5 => 0.038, 0.019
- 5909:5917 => 0.019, 0.010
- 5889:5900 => 0.050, 0.025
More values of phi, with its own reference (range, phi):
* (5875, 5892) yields 5890.87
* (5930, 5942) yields 5941.27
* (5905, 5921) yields 5919.42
